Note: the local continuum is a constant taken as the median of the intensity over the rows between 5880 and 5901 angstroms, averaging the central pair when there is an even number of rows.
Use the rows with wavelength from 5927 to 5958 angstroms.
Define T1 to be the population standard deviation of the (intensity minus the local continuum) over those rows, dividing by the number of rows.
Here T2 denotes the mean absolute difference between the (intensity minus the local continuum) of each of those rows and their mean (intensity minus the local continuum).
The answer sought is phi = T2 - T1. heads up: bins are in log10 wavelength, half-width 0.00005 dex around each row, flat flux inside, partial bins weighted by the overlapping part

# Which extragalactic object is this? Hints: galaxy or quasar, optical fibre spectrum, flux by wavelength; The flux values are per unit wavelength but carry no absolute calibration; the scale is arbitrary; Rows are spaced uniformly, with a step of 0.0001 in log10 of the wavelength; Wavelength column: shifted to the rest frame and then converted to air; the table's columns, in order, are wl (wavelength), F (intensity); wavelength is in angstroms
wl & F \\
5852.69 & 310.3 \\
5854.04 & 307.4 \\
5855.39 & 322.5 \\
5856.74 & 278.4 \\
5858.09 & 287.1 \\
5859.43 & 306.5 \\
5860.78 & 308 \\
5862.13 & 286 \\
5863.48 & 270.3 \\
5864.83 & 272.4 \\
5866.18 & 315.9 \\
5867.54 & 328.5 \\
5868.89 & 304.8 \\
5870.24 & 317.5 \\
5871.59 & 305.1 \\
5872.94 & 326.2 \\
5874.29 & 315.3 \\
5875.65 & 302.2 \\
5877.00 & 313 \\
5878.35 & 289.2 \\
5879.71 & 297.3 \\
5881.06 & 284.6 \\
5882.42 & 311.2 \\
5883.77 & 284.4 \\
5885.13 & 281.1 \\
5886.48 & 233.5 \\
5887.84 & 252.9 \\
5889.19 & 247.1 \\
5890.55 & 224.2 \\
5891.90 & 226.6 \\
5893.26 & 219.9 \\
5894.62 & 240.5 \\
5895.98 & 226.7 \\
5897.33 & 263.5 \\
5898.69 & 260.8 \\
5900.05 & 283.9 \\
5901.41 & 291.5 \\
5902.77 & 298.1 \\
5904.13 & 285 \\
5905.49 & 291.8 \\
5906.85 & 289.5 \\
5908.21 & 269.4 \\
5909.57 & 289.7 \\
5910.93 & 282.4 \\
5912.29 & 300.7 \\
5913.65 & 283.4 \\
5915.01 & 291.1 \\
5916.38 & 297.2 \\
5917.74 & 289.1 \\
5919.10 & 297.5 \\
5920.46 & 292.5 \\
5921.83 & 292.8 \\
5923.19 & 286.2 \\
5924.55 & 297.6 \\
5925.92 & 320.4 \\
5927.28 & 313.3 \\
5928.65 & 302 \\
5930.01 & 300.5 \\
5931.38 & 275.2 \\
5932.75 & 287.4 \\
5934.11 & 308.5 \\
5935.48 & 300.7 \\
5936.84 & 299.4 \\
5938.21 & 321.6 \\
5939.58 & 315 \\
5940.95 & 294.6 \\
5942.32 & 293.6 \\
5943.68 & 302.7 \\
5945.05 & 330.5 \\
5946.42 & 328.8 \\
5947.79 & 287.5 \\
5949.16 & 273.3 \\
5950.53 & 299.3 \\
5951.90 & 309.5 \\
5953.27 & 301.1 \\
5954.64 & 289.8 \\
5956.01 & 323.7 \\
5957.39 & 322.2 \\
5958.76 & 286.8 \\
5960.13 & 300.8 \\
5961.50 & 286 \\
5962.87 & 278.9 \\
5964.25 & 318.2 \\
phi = -3.0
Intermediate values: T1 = 15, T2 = 12.3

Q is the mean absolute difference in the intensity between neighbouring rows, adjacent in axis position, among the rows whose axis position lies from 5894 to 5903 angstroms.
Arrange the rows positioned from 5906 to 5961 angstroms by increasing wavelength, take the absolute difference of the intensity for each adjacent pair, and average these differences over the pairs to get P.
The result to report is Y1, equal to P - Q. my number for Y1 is -1.45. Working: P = 13.6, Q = 15.1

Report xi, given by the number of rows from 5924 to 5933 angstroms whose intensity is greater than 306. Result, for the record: 2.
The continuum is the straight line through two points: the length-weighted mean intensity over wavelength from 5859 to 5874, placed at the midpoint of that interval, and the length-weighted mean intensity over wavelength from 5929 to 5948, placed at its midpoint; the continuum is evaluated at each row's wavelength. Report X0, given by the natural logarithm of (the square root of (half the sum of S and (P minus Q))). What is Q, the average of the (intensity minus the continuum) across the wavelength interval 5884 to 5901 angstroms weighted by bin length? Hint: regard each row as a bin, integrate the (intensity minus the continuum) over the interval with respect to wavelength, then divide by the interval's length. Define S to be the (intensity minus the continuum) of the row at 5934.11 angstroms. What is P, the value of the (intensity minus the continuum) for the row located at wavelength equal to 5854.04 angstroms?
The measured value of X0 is 1.7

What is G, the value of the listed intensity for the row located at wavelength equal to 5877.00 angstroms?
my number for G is 313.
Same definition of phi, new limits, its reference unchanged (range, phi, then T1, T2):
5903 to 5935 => -2.7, 11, 8.6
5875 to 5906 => -3.0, 29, 26.4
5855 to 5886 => -2.1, 17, 15.0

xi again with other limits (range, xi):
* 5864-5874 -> 4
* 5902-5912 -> 0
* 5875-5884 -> 2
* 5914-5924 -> 0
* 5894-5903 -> 0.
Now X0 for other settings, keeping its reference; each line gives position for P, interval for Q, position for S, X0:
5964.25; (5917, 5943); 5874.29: 1.4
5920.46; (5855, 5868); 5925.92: 0.9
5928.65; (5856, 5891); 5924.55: 0.5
